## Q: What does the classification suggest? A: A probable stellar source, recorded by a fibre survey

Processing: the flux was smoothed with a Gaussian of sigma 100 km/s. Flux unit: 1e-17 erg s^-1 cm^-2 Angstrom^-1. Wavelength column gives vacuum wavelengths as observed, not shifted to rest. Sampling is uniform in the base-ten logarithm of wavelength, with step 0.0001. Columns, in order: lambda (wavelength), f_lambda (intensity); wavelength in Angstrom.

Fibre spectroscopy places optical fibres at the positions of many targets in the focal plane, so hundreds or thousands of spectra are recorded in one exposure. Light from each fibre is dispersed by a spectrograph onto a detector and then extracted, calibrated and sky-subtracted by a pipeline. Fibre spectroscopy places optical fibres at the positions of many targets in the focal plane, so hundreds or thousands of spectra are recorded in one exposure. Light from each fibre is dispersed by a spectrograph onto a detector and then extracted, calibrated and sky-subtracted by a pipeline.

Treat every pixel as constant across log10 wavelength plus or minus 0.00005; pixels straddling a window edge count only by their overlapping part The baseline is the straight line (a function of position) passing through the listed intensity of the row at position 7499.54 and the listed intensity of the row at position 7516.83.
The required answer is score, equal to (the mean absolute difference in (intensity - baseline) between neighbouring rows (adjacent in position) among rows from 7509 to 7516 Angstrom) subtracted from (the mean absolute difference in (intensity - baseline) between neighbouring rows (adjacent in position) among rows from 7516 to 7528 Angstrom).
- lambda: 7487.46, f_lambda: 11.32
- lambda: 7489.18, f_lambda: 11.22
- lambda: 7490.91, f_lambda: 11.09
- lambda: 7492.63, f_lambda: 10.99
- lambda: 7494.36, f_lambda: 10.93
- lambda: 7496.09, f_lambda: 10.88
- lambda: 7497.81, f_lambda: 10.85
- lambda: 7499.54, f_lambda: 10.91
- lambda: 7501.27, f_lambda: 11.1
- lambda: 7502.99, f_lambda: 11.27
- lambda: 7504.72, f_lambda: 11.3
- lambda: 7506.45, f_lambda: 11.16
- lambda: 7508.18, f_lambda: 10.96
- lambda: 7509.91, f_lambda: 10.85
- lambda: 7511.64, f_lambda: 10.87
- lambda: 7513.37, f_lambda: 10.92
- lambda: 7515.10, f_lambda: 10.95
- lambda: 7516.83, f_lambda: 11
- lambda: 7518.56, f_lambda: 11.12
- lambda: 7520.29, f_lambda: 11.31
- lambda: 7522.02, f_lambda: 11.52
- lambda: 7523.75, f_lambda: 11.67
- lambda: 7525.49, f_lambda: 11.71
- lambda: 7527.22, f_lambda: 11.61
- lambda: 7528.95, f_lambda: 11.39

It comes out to 0.105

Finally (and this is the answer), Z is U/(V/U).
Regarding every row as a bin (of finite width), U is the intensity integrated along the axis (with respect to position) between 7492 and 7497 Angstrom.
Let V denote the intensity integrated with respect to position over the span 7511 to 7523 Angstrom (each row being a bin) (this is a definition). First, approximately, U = 55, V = 133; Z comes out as 22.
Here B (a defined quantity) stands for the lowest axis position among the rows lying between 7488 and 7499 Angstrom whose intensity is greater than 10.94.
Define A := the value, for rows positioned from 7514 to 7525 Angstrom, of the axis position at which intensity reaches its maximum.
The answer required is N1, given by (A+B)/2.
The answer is 7506.5 Angstrom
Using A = 7523.75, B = 7489.18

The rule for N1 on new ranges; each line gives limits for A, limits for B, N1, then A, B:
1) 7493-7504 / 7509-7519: 7509.0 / 7502.99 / 7515.10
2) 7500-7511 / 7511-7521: 7509.9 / 7504.72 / 7515.10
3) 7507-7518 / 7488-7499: 7503.0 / 7516.83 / 7489.18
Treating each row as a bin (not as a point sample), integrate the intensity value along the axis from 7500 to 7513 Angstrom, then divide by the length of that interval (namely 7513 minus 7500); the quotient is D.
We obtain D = 11.1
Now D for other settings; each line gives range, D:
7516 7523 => 11.3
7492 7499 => 10.9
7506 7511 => 11.0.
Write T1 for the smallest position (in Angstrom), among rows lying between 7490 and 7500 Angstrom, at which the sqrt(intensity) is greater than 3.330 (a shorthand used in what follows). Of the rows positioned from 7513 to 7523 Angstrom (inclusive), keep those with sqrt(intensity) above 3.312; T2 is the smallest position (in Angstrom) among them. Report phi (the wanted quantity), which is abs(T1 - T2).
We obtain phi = 25.9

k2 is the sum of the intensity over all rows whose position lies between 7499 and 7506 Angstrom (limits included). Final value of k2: 45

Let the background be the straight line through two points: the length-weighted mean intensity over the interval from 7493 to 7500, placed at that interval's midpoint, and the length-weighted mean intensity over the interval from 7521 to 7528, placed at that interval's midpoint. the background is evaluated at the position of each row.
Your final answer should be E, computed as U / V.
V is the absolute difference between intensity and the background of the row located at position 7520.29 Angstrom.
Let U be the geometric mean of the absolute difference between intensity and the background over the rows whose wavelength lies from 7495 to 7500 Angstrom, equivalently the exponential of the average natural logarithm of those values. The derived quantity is 0.09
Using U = 0.02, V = 0.20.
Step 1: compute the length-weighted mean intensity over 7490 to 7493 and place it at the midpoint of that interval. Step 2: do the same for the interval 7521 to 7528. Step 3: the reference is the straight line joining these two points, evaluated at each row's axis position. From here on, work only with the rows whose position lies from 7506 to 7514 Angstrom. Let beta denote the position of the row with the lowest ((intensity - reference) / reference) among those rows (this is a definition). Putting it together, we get 7511.64 Angstrom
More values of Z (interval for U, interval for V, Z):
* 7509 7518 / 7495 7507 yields 73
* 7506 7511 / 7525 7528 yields 86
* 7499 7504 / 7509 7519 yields 28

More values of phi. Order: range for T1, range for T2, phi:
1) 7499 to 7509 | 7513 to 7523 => 15.6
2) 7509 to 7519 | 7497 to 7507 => 17.3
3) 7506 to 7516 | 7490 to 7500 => 15.5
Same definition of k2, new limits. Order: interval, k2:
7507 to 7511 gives 22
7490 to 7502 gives 77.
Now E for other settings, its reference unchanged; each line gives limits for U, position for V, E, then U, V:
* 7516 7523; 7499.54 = 3.05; 0.18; 0.06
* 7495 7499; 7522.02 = 0.29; 0.01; 0.04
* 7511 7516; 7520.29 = 2.08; 0.42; 0.20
